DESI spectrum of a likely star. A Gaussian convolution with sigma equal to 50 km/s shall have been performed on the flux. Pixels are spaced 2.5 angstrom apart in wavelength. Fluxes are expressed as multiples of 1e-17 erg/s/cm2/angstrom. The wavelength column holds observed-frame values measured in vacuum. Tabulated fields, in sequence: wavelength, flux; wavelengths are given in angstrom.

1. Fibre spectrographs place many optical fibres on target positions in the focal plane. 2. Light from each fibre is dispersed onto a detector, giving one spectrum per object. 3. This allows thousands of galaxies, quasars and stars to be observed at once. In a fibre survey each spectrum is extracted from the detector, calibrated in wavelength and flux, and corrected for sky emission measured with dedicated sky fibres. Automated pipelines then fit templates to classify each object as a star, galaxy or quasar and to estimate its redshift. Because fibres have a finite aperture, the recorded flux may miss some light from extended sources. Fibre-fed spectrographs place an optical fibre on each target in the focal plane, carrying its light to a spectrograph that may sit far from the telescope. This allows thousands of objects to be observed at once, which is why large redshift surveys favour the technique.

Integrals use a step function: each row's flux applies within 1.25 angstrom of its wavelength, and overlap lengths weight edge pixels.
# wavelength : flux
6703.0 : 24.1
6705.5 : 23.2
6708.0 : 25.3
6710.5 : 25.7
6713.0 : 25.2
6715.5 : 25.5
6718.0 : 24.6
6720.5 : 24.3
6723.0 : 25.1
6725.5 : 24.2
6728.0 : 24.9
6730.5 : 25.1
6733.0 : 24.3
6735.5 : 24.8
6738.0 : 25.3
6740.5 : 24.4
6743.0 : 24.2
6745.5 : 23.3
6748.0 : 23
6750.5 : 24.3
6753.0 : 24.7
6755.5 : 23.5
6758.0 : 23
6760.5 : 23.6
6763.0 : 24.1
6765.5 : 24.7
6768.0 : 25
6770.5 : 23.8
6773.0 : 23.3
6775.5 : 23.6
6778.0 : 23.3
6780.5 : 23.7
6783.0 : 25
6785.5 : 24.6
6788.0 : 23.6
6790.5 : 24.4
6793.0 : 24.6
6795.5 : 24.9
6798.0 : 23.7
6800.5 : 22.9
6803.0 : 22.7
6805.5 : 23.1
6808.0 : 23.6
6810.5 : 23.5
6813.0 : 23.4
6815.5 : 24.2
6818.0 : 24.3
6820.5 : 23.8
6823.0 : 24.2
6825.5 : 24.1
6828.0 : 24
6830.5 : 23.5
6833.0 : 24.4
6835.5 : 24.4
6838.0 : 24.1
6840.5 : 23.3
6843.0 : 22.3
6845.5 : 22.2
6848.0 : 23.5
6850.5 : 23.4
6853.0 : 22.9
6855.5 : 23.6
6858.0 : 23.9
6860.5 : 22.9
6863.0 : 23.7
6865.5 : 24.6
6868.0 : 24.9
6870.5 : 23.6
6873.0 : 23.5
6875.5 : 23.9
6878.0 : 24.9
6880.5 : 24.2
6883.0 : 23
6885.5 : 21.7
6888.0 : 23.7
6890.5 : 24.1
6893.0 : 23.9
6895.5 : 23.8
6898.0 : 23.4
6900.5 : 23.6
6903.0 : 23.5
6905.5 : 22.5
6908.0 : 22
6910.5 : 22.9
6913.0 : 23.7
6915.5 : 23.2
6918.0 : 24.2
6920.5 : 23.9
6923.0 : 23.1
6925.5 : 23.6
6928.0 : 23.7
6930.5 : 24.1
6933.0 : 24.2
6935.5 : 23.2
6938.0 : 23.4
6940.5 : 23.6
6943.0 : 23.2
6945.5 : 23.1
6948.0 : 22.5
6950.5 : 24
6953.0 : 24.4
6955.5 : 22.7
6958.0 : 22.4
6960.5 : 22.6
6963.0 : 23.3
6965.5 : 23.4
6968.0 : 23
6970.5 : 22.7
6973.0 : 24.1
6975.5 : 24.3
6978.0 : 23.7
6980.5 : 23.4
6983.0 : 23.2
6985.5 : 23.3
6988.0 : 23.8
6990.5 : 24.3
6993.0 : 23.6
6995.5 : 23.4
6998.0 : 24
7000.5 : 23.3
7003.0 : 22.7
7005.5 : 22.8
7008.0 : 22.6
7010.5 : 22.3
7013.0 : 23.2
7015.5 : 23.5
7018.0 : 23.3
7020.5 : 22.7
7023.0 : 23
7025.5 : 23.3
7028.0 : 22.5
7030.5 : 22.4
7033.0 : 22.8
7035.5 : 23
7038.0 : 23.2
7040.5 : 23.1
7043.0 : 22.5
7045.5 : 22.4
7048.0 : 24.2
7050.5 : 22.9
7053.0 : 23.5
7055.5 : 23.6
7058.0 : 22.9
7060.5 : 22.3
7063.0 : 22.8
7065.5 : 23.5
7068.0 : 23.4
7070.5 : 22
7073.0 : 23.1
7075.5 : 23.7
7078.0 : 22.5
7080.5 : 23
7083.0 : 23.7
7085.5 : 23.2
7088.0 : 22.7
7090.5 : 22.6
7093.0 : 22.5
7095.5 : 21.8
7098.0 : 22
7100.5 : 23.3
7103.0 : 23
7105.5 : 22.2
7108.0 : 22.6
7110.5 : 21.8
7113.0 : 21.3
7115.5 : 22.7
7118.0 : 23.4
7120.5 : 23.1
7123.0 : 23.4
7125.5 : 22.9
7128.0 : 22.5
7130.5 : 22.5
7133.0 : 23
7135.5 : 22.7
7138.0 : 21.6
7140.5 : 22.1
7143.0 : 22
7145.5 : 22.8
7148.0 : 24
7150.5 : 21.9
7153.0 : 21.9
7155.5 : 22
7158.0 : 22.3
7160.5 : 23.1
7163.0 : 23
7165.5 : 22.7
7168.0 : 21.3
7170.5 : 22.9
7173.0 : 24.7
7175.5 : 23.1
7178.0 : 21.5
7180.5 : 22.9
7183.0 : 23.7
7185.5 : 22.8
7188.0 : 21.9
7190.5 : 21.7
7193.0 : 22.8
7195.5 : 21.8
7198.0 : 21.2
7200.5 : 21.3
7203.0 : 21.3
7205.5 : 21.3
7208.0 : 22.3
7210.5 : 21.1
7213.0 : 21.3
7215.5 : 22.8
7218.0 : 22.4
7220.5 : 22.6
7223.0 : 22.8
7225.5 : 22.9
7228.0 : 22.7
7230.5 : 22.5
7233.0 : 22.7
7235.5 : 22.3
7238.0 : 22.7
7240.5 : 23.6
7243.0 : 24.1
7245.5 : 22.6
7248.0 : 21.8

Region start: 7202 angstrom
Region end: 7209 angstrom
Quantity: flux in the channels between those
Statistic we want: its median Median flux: 21.3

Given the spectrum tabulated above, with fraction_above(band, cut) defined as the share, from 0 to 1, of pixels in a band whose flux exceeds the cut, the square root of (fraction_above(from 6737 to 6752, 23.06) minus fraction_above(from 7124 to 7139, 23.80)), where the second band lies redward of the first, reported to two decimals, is 0.91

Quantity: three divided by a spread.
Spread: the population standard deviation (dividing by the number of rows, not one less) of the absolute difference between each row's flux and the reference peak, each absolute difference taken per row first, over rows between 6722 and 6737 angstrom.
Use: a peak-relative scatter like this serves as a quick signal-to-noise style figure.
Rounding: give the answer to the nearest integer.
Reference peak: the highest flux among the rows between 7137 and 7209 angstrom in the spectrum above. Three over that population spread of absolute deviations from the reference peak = 22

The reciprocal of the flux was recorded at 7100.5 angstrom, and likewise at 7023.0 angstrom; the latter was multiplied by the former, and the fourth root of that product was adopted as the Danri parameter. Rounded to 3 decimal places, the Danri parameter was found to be 0.208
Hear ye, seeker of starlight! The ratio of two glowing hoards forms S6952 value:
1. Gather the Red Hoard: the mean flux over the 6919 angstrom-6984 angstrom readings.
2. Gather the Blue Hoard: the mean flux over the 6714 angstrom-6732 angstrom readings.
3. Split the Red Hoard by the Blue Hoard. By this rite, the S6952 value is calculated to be 0.944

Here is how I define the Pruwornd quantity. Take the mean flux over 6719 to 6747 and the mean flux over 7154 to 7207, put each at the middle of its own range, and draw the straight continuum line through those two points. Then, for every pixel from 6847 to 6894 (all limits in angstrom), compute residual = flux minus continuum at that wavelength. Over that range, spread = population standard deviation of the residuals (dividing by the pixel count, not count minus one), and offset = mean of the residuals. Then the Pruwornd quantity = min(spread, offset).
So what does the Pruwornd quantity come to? -0.18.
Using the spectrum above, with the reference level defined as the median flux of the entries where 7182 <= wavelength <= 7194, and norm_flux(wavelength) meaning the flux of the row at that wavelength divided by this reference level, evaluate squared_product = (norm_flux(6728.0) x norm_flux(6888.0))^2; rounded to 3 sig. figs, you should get 1.29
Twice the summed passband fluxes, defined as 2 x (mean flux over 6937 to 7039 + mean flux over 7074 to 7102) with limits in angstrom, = 92.1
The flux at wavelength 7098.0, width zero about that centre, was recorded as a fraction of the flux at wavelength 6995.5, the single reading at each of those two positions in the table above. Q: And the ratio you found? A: 0.940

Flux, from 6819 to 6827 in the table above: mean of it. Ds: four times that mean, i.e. 96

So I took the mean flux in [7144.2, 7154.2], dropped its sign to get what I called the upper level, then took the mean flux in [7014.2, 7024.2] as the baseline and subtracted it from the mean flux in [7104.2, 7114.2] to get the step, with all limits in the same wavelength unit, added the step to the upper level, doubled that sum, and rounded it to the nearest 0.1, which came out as 43.0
